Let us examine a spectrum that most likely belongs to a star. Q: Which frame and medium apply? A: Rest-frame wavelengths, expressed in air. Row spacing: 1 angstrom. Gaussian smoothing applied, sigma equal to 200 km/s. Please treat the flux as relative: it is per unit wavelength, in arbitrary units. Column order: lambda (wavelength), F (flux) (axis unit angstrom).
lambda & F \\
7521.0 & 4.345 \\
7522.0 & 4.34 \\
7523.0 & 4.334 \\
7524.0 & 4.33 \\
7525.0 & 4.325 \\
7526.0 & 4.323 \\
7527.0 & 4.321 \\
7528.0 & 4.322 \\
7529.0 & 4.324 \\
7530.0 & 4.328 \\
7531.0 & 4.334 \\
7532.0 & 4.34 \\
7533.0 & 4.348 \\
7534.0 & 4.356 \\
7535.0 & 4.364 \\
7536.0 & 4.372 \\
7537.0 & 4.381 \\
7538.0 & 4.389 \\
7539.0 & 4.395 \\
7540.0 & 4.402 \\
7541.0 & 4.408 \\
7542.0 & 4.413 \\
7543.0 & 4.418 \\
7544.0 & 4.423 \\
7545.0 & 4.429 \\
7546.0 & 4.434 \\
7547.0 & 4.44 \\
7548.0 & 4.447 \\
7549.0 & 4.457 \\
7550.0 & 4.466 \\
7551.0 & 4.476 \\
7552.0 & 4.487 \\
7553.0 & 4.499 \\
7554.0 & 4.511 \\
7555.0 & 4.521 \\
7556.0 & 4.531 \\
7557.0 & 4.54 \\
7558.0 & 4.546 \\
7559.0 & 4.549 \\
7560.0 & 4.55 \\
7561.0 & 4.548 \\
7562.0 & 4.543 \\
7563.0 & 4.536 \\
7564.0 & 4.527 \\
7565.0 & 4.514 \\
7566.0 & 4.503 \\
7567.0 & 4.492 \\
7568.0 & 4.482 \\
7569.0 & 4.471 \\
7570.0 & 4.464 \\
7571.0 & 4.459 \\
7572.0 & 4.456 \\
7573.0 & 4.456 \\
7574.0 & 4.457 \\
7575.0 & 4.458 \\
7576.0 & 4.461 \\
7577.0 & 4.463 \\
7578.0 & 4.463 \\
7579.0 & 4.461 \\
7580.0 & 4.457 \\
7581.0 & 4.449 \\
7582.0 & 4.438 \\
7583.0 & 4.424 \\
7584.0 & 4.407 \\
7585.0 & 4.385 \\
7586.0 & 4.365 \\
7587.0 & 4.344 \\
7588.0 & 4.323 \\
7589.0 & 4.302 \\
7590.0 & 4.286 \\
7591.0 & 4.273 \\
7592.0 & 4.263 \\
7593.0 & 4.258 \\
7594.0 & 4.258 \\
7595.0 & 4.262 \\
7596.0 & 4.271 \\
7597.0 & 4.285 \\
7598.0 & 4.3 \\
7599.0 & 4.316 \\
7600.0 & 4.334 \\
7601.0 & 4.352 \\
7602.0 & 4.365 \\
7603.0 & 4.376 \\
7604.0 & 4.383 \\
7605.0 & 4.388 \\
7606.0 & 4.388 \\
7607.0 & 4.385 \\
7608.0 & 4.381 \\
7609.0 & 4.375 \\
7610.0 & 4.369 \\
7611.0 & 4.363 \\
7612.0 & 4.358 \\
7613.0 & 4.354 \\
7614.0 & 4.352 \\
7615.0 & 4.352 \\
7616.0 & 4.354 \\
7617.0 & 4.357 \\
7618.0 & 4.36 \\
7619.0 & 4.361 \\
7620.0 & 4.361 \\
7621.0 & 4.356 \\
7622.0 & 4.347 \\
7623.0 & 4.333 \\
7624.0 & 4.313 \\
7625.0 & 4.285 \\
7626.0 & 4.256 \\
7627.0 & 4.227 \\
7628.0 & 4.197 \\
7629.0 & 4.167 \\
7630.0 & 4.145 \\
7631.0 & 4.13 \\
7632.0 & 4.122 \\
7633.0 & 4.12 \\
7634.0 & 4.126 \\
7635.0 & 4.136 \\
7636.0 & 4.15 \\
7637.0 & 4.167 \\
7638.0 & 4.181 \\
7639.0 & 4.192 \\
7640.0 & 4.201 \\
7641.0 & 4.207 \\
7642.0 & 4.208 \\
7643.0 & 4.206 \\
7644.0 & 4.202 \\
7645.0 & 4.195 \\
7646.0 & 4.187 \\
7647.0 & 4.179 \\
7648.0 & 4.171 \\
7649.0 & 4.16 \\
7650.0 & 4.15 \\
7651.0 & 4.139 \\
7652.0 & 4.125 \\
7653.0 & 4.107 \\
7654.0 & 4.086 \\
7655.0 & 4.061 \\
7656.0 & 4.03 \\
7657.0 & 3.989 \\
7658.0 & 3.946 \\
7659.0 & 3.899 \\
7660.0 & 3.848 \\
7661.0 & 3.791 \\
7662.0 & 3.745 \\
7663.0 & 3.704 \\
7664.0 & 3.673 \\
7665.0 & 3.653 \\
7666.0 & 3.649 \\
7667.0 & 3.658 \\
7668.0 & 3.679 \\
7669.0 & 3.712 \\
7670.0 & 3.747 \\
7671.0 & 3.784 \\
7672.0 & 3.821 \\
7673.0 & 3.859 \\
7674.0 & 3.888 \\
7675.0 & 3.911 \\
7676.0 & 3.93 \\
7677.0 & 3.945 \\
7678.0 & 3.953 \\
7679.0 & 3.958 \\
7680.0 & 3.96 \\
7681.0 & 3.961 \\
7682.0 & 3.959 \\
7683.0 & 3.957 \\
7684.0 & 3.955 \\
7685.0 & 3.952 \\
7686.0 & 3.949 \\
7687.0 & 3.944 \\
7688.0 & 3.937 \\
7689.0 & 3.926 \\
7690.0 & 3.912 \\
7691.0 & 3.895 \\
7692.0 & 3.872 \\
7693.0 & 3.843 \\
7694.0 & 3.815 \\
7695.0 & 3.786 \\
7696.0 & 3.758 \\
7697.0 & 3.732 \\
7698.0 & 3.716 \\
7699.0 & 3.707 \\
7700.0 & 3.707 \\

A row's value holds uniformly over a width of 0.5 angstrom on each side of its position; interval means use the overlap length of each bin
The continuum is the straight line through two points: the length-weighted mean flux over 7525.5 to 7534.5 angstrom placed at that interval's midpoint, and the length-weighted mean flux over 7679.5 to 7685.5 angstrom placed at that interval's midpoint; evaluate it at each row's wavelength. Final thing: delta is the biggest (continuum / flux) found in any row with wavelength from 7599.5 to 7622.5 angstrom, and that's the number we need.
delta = 0.96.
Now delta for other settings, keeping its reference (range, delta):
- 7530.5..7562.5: 1.00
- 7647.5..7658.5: 1.02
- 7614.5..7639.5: 0.99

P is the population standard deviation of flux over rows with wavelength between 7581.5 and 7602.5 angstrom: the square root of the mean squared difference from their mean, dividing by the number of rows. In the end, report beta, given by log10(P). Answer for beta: -1.26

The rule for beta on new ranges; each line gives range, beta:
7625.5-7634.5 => -1.32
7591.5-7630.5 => -1.21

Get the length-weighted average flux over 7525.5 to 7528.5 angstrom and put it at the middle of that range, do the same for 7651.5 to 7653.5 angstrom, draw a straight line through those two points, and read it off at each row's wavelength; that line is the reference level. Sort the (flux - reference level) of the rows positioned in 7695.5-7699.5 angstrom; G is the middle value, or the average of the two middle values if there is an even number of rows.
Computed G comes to -0.3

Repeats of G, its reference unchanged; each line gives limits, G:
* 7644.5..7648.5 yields 0.1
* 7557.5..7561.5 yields 0.3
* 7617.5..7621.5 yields 0.2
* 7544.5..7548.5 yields 0.1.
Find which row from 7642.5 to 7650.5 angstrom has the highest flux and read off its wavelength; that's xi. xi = 7643.0 angstrom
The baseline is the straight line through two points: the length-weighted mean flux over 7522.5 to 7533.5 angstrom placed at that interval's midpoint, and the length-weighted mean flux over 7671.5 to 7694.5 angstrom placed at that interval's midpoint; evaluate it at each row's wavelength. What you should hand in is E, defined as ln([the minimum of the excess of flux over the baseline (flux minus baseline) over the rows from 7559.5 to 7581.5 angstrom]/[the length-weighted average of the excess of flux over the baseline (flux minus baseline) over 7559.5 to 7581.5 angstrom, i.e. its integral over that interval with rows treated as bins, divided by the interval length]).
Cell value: -0.1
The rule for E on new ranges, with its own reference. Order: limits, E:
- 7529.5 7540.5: -2.7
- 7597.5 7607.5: -0.4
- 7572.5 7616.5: -0.7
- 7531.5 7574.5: -2.3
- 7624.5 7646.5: -0.7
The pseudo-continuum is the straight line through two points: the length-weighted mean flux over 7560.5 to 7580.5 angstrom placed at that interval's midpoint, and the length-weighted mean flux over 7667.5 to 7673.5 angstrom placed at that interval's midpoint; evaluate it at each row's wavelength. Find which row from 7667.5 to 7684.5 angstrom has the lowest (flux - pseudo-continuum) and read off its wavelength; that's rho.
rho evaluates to 7668.0 angstrom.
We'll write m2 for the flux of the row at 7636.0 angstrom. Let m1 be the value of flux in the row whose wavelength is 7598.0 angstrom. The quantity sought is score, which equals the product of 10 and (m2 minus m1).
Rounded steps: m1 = 4.3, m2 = 4.15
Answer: -1.5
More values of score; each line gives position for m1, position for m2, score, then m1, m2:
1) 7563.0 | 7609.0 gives -1.6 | 4.536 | 4.375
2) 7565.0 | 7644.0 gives -3.1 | 4.514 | 4.202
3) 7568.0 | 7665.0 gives -8.3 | 4.482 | 3.653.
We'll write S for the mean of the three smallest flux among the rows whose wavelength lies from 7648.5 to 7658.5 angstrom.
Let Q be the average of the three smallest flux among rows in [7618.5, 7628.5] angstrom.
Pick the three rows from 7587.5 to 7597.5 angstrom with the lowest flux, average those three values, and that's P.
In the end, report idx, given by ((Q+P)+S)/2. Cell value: 6.24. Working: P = 4.26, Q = 4.23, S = 3.99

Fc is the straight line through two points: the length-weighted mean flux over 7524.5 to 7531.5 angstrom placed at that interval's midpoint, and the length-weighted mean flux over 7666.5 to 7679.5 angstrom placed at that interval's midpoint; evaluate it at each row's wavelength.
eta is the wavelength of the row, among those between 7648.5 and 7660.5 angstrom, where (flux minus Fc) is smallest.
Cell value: 7660.0 angstrom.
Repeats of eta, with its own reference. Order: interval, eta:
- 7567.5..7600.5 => 7593.0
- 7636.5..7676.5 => 7666.0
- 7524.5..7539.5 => 7525.0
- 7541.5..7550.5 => 7542.0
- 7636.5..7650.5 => 7637.0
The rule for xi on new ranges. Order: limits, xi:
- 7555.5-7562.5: 7560.0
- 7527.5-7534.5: 7534.0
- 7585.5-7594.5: 7586.0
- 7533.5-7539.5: 7539.0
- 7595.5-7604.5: 7604.0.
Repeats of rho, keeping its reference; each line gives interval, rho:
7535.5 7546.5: 7536.0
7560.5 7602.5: 7592.0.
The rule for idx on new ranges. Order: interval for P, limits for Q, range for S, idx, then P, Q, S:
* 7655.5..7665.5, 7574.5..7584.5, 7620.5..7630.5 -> 6.13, 3.68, 4.42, 4.17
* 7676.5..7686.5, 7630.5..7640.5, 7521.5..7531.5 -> 6.20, 3.95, 4.12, 4.32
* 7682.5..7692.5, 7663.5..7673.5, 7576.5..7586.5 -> 5.97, 3.89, 3.65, 4.39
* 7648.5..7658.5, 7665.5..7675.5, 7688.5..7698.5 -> 5.69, 3.99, 3.66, 3.74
